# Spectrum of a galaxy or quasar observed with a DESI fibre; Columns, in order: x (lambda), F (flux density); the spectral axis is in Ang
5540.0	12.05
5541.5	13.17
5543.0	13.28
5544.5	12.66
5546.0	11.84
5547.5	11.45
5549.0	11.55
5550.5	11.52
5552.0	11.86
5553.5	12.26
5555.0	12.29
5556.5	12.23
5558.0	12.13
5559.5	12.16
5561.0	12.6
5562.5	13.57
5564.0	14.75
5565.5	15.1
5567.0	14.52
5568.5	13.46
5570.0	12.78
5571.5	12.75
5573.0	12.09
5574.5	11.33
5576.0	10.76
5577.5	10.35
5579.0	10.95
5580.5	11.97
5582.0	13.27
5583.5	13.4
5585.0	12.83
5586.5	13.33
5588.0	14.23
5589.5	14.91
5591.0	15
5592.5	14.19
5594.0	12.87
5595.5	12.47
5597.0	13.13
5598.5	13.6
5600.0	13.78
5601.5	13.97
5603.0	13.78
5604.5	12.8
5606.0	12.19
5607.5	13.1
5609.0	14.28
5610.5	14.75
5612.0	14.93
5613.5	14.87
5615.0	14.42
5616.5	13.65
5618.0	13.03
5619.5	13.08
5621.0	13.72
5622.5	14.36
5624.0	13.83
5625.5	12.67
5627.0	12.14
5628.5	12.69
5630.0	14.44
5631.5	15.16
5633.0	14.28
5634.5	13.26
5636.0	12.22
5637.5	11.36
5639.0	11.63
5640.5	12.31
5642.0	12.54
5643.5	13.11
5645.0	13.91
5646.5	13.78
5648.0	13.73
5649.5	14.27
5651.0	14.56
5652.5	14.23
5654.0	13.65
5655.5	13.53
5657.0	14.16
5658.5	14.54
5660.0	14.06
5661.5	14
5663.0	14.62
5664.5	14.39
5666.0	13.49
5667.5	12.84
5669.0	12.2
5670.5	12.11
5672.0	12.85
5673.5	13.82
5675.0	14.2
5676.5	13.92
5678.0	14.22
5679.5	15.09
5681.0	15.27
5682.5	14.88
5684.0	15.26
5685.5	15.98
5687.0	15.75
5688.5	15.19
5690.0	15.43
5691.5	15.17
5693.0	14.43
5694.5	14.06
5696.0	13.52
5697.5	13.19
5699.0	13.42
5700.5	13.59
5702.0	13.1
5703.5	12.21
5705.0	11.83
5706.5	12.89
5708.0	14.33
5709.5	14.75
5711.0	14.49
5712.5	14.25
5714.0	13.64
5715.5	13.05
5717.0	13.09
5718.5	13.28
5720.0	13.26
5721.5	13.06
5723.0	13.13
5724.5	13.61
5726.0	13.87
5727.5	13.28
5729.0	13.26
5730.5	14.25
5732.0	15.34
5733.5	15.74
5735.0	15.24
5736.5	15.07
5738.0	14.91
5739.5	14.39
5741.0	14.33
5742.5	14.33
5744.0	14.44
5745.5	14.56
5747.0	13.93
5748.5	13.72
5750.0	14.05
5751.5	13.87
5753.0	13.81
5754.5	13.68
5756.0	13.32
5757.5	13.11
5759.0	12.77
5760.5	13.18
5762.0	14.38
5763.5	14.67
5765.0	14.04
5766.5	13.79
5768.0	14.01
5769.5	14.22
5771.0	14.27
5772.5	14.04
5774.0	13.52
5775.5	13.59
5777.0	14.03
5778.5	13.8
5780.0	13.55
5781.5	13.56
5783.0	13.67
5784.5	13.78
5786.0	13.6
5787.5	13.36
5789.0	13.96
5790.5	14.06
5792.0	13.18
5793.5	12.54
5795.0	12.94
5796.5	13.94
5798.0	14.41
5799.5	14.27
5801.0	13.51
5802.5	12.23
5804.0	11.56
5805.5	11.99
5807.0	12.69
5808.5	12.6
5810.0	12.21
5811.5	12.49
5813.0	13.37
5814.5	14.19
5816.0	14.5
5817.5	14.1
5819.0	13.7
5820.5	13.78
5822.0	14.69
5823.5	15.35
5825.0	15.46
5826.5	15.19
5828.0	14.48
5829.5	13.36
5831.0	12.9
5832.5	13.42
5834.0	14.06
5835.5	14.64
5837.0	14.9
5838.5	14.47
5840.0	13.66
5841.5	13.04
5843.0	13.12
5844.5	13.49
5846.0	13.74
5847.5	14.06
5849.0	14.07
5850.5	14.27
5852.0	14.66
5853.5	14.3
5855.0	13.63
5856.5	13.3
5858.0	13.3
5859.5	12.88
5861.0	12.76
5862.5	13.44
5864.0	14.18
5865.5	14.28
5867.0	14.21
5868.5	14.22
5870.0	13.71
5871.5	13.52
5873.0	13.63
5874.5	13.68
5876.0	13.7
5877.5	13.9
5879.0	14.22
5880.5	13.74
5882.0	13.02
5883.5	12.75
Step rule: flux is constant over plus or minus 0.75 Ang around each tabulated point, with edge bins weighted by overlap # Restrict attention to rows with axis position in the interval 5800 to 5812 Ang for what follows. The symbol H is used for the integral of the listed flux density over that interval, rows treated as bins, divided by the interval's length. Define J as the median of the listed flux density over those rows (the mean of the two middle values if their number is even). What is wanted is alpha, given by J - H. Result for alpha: -0.09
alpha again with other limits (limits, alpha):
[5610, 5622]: 0.02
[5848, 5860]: 0.02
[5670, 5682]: 0.07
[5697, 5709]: 0.04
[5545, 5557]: -0.03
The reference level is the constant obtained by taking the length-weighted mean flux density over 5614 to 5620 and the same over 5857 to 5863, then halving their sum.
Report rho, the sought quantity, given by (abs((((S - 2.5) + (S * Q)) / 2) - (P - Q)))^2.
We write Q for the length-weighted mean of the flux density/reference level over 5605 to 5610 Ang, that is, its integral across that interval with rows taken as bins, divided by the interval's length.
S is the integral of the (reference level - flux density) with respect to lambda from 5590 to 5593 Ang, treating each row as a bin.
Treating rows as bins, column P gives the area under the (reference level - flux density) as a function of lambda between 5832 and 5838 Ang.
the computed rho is 2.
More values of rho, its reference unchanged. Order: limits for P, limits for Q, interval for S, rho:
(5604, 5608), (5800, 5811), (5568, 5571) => 5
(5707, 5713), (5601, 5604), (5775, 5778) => 21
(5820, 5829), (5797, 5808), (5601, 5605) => 148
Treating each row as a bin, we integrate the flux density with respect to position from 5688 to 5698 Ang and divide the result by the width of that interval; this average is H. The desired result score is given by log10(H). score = 1.16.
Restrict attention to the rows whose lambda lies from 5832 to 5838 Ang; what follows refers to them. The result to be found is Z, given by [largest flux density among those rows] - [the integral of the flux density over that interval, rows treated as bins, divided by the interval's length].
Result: 0.6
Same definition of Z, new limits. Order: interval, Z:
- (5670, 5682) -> 1.3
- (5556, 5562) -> 0.3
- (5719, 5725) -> 0.4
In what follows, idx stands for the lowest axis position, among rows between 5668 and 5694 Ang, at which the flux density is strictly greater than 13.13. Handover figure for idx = 5673.5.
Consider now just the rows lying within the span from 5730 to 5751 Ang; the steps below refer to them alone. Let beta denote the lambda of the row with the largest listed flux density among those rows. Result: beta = 5733.5 Ang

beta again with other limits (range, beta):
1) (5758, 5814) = 5763.5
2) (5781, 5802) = 5798.0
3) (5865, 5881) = 5865.5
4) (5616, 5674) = 5631.5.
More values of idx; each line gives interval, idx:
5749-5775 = 5750.0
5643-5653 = 5645.0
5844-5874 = 5844.5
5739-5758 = 5739.5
